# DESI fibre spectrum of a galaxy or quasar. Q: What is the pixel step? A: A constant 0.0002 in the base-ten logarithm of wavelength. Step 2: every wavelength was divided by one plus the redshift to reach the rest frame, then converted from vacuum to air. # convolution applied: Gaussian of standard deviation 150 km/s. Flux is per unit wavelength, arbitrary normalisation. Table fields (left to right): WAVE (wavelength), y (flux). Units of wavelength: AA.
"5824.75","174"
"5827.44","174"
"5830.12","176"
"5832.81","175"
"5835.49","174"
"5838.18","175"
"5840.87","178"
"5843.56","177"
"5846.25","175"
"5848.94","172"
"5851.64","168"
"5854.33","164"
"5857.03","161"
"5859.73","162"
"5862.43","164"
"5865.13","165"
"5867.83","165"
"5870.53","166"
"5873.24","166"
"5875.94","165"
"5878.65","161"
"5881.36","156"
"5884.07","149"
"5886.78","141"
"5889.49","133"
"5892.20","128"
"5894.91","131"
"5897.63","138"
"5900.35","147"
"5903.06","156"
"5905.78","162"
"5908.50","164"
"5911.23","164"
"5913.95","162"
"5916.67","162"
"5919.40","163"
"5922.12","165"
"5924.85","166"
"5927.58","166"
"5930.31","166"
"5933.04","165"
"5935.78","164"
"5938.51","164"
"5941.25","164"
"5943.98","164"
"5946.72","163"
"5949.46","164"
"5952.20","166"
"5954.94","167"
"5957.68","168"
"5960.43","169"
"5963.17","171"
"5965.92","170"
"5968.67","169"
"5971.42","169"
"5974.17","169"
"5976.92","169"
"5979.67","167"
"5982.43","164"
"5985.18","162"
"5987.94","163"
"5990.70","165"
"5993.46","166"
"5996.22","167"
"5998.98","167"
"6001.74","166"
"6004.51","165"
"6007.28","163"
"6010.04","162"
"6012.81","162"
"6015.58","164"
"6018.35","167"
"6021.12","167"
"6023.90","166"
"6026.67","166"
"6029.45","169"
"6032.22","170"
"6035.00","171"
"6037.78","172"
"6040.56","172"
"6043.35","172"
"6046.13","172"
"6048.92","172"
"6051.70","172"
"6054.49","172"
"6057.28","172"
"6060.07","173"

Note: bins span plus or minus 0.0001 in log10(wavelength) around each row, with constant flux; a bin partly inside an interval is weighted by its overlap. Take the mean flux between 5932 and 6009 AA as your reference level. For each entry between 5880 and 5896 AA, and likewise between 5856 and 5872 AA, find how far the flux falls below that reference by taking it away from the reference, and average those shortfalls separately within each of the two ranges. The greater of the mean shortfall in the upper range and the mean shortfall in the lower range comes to 26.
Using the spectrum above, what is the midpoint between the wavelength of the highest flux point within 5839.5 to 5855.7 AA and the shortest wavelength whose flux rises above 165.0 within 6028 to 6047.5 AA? 5935.2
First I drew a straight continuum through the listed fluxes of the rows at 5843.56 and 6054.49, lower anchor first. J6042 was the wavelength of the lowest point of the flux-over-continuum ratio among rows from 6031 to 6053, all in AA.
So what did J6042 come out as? 6032.22 AA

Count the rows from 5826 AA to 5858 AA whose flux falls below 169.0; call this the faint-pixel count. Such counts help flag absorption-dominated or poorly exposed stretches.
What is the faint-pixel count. 3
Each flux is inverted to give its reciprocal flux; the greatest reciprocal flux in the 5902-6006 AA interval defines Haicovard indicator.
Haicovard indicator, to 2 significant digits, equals 0.0064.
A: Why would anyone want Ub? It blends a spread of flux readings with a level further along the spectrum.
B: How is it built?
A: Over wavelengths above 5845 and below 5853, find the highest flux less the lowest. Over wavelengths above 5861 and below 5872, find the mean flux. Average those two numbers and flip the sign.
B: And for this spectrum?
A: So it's -86.0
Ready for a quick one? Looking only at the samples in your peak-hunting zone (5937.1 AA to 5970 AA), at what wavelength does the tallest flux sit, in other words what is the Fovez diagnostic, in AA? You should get 5963.17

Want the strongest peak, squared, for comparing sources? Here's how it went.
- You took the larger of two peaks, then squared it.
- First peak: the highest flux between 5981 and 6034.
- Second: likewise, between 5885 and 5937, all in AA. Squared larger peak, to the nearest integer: 28900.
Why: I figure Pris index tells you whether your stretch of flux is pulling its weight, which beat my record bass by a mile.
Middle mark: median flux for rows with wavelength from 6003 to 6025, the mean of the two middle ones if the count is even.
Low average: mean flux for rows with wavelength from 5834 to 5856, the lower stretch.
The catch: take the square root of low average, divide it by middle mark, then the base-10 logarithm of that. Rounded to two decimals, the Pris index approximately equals -1.10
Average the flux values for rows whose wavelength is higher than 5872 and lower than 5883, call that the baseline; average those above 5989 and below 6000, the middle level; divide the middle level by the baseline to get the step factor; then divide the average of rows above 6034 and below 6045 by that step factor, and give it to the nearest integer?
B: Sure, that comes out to 167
